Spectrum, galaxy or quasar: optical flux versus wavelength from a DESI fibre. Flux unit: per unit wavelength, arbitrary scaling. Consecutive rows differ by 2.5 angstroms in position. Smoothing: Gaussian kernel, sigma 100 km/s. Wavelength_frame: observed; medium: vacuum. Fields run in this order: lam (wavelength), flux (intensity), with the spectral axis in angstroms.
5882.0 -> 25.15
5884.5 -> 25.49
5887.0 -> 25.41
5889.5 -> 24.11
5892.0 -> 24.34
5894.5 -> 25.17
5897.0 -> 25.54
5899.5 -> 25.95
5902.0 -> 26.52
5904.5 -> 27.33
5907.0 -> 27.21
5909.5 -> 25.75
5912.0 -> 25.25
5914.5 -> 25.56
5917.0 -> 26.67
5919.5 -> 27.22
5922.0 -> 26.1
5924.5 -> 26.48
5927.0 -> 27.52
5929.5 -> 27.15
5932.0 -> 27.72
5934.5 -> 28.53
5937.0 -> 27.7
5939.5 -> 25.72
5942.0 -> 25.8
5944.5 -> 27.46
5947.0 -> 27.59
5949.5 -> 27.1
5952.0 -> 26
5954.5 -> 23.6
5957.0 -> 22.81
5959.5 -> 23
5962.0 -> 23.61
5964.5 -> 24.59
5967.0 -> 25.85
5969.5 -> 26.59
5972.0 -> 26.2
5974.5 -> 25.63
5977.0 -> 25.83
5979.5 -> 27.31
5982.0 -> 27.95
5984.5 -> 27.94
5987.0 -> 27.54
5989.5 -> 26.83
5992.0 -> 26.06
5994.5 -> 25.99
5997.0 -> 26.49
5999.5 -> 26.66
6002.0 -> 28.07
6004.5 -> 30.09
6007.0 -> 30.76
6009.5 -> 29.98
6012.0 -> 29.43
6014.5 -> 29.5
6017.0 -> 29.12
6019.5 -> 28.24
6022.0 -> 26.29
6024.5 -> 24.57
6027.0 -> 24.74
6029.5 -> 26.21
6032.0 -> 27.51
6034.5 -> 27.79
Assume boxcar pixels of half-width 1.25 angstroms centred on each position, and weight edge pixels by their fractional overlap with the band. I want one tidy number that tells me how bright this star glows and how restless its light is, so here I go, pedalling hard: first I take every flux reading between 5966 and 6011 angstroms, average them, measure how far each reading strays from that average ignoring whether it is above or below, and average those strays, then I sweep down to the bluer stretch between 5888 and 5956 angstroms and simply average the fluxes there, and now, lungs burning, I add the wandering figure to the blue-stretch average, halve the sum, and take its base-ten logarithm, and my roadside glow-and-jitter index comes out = 1.139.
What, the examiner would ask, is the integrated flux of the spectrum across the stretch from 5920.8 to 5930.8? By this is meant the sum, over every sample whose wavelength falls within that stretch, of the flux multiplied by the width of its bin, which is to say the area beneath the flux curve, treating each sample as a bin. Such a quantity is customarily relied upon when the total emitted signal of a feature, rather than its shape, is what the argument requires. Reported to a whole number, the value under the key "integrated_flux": 268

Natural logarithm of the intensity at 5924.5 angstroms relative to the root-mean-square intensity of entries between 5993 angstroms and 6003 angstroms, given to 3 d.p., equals -0.013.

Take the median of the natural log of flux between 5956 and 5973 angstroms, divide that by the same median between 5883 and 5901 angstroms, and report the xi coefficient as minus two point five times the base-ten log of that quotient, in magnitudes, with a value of 0.011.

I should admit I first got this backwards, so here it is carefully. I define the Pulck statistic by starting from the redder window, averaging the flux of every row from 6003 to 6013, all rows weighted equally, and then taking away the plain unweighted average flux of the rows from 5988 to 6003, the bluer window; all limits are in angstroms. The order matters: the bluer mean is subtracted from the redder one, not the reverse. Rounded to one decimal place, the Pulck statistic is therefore 3.4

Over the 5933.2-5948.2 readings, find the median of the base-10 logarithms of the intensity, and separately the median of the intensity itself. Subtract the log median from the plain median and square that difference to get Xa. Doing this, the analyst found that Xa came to 680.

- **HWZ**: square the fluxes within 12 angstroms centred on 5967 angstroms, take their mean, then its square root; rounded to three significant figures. 25.4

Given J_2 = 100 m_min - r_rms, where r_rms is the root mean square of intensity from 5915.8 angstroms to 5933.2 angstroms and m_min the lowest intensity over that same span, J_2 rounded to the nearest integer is 2583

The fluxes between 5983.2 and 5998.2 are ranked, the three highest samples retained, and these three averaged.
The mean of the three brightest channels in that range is 27.4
